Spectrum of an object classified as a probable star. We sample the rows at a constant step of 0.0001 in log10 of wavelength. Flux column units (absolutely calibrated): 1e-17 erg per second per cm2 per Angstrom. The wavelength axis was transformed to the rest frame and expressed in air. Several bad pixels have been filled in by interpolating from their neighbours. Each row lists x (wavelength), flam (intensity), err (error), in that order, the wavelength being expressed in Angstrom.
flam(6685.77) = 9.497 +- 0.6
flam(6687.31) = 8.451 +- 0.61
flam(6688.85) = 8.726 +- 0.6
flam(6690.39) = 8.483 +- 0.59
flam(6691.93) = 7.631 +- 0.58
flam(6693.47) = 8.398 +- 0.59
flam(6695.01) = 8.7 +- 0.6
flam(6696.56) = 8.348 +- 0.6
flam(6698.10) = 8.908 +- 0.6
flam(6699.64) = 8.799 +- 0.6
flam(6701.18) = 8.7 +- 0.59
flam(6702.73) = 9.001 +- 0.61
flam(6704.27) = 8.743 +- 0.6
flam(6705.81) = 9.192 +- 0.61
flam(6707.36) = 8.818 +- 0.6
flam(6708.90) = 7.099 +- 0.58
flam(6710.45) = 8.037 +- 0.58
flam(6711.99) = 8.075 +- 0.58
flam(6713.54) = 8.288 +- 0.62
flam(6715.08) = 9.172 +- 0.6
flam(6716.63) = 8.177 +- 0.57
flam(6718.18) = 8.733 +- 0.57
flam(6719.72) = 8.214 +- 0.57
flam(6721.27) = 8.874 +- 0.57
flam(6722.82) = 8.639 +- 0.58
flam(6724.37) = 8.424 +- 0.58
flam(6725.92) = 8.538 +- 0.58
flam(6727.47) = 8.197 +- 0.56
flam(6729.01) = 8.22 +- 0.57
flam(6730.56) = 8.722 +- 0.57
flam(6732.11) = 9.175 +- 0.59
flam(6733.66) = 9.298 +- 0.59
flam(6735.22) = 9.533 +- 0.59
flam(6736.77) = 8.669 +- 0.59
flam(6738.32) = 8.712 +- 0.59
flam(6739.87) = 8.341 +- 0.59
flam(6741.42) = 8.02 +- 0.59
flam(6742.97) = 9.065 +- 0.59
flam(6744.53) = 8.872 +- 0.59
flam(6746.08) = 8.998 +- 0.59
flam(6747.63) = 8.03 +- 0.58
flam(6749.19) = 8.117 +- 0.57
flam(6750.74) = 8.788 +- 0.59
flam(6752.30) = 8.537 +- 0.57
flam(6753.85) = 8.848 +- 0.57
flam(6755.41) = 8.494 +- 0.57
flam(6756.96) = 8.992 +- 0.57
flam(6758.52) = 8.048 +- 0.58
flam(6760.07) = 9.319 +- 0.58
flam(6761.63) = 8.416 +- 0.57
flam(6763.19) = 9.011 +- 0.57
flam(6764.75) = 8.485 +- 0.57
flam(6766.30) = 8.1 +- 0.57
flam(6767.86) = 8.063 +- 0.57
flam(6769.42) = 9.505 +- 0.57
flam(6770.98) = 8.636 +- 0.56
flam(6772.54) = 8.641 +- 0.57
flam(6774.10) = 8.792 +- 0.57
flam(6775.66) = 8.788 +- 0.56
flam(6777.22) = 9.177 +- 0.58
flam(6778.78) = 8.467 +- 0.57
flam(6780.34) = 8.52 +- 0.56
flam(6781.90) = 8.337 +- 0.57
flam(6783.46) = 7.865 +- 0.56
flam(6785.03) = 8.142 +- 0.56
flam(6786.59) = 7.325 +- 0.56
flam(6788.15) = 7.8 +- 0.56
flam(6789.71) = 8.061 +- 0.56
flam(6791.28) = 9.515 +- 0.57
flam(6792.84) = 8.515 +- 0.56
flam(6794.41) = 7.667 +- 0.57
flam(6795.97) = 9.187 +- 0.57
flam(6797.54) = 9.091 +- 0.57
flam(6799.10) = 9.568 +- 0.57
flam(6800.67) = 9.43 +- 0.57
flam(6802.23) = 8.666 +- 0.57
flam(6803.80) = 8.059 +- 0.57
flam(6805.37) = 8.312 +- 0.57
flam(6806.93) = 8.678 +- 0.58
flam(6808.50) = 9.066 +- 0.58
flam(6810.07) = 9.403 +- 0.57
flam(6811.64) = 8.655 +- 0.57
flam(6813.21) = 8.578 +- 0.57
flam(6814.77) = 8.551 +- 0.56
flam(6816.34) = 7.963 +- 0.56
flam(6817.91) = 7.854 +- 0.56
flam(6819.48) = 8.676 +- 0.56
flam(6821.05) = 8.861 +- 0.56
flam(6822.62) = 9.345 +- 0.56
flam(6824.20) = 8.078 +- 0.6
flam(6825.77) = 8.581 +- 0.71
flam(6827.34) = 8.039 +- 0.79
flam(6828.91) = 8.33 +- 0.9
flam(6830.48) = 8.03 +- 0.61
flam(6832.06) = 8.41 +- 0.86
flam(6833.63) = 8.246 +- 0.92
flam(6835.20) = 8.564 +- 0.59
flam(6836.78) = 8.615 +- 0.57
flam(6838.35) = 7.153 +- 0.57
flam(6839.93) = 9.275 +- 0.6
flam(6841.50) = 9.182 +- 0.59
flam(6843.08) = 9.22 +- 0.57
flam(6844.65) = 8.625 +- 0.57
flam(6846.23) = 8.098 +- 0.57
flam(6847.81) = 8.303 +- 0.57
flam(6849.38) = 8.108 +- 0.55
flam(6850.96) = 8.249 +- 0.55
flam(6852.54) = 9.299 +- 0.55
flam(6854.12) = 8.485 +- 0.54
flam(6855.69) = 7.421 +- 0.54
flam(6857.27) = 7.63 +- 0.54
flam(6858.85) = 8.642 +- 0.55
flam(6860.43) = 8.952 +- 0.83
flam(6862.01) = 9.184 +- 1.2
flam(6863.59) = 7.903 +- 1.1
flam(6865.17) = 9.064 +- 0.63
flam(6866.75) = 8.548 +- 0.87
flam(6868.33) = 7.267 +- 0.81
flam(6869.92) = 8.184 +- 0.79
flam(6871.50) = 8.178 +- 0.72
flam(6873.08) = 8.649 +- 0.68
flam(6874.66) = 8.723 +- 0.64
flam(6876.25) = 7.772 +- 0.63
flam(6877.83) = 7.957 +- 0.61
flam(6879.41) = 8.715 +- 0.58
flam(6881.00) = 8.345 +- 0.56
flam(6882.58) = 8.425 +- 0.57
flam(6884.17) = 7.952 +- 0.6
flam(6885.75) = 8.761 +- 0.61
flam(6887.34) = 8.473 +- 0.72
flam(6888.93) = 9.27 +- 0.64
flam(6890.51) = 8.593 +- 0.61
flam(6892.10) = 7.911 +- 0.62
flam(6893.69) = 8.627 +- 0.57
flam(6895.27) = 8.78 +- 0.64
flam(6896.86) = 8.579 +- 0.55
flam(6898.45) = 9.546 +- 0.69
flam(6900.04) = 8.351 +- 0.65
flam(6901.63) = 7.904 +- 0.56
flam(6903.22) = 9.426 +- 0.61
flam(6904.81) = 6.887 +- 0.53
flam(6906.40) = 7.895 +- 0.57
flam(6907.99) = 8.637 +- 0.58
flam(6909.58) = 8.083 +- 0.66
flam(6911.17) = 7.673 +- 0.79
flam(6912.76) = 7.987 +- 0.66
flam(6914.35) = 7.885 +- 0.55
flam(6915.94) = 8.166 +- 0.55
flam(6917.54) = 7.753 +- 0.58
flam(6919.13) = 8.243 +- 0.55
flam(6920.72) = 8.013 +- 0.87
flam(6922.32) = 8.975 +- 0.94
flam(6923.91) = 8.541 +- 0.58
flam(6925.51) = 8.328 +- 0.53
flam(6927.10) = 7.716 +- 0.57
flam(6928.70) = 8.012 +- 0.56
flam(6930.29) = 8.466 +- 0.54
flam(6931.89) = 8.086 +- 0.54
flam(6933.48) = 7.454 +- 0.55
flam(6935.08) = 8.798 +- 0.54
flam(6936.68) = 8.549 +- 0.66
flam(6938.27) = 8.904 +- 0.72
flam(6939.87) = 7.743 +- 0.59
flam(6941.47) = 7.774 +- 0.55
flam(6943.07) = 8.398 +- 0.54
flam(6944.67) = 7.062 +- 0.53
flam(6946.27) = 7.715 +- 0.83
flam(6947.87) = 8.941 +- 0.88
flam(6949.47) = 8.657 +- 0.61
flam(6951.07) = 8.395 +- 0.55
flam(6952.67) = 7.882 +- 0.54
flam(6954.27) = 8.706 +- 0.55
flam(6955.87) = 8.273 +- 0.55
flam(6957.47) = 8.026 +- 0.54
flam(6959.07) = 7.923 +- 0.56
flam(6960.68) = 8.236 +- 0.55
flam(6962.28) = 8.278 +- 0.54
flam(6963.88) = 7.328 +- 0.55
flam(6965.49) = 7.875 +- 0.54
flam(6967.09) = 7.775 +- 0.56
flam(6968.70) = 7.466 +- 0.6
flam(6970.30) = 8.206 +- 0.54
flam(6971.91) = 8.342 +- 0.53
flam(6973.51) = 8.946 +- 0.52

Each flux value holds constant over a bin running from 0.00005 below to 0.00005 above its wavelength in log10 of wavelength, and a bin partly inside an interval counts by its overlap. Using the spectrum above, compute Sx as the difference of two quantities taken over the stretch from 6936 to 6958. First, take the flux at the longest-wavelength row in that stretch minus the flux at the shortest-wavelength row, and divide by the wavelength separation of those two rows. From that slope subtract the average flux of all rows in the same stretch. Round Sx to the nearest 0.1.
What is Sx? -8.2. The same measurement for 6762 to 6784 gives -8.7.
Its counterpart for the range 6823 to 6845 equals -8.4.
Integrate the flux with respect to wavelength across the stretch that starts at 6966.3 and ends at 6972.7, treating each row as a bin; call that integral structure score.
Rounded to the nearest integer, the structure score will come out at 51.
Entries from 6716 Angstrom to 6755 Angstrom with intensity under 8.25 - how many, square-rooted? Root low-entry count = 2.65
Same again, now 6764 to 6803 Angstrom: 2.83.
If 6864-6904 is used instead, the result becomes 2.83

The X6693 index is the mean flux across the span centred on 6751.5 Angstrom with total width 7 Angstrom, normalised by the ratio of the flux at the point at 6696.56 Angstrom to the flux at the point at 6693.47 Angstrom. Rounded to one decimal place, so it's 8.6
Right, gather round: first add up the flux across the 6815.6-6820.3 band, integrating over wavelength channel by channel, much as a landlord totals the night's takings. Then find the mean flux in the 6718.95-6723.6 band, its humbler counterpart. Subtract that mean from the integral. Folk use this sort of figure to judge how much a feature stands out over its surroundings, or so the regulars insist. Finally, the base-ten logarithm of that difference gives 1.475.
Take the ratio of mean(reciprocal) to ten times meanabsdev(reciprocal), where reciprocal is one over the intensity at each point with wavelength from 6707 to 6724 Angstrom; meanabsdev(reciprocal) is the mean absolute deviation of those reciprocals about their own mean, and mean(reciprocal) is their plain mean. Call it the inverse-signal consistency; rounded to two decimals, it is 1.93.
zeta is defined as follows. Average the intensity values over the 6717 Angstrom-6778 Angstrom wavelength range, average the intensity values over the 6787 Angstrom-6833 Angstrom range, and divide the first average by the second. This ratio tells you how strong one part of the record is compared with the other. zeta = 1.010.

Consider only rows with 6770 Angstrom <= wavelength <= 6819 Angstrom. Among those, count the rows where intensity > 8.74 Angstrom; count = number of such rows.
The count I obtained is 10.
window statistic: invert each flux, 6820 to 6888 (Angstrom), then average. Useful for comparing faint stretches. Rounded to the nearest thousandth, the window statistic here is 0.119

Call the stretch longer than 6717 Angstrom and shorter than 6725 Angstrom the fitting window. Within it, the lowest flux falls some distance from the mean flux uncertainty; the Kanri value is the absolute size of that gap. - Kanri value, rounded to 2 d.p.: 7.64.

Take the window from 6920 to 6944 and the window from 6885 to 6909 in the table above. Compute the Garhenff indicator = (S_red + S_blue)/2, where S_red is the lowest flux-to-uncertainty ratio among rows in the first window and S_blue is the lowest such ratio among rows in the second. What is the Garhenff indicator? 10.5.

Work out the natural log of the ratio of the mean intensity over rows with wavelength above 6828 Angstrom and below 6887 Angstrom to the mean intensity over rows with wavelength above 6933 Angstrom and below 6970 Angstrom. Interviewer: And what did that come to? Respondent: 0.04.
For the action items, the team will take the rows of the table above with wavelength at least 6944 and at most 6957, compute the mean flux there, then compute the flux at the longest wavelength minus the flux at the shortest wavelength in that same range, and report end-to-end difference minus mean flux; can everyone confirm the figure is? -7.0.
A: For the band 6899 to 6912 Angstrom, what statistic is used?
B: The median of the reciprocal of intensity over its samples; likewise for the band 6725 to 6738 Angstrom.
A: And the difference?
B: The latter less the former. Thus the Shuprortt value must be -0.010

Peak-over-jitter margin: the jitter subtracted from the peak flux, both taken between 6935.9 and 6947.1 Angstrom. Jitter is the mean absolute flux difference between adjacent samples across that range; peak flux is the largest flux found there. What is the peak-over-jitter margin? 8.2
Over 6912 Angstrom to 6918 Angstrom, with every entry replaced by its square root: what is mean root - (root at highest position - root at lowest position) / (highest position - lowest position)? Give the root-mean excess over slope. 2.828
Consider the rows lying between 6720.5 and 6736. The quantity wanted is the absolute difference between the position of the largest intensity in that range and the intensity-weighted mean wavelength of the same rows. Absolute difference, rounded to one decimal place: 6.8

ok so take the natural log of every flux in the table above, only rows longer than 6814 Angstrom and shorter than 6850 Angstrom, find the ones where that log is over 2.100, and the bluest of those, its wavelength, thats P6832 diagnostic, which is 6814.77 Angstrom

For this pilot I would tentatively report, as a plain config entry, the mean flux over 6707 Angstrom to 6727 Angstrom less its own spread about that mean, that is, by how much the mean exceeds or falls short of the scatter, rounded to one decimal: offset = 7.9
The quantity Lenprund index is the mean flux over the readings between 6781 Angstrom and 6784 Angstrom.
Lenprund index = 8.1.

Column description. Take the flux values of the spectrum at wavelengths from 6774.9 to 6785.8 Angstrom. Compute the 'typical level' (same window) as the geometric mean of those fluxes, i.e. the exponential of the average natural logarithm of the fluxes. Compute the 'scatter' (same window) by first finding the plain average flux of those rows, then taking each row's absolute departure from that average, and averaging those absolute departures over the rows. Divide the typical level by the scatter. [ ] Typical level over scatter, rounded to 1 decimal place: 27.6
